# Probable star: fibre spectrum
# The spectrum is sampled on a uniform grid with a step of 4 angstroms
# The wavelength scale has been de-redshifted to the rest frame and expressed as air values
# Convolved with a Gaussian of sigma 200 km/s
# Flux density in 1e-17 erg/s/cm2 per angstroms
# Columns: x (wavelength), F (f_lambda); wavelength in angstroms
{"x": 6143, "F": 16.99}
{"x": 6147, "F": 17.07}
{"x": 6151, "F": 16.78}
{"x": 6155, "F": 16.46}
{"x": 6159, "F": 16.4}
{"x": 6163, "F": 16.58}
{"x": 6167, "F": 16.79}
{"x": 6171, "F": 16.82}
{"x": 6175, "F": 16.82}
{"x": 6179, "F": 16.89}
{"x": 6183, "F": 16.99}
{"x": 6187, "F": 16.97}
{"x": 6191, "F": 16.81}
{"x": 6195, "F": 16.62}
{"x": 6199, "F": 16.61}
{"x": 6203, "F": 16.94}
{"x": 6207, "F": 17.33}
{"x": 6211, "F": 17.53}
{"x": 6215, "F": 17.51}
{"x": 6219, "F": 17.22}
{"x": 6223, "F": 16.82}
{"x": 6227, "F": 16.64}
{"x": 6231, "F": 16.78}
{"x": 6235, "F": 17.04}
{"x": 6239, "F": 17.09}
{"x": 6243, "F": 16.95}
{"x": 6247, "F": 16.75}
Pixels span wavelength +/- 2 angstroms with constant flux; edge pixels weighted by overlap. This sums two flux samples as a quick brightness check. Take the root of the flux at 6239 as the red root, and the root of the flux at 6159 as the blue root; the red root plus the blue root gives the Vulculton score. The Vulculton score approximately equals 8.18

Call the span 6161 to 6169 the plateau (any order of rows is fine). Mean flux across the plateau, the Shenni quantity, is 16.7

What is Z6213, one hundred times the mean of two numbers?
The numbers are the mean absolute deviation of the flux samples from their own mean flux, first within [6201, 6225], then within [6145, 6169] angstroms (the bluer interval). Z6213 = 22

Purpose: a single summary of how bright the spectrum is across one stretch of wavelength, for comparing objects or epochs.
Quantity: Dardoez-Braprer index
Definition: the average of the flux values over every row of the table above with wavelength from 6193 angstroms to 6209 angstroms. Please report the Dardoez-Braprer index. 16.9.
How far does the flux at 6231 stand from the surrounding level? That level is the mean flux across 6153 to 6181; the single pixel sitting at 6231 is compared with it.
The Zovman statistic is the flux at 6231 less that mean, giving 0.10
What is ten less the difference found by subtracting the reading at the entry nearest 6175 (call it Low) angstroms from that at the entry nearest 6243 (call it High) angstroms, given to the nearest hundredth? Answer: 9.87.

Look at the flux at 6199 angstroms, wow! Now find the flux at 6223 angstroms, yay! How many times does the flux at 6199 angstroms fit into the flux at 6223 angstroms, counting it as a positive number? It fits 1.01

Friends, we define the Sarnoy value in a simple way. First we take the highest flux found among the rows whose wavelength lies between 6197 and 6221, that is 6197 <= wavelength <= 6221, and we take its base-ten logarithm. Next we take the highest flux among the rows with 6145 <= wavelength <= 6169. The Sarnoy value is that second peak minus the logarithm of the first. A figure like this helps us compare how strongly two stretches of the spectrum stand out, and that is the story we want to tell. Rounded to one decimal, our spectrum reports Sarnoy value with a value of 15.8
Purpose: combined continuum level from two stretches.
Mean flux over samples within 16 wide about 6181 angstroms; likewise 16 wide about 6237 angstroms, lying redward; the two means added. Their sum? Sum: 33.88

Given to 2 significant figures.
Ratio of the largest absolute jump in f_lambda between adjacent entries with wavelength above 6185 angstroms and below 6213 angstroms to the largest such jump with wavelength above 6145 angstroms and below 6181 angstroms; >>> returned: 1.2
